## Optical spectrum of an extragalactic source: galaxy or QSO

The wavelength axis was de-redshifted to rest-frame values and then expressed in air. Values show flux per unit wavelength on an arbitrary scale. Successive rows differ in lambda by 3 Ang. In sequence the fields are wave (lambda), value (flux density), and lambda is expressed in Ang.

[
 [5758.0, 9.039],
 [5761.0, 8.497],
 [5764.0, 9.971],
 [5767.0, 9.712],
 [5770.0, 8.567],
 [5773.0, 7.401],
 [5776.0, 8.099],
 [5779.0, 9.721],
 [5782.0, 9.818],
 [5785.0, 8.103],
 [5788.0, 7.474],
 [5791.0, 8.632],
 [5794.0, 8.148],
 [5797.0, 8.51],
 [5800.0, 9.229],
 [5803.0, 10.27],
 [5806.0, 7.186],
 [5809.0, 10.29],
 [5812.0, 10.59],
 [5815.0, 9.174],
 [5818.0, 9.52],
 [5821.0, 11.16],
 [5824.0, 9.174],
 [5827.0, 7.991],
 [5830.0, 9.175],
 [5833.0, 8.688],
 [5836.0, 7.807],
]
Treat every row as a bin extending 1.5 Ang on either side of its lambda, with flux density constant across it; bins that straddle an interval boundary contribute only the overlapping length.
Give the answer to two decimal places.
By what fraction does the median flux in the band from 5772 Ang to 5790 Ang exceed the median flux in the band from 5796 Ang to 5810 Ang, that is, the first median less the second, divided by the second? -0.12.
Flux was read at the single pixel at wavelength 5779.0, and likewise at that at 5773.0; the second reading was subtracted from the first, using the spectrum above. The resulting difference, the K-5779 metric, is 2.3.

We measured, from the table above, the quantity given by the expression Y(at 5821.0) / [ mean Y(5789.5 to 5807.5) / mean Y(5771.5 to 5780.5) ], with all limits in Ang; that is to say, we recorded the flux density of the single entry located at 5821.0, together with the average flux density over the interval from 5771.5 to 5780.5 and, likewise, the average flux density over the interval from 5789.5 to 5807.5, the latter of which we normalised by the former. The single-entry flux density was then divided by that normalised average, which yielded 10.8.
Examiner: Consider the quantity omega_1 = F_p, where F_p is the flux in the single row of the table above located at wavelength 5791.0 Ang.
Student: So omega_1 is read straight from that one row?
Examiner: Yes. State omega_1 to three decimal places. 8.632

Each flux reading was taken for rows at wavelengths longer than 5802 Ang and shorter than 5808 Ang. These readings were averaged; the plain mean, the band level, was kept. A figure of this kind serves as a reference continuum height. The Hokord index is 8.73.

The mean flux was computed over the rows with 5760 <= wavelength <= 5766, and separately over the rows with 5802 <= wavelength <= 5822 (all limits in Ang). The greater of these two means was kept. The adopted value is 9.7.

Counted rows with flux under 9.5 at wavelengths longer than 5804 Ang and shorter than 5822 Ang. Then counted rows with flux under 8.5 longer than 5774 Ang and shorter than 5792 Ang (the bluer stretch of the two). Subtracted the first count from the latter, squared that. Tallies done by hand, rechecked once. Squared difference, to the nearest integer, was 1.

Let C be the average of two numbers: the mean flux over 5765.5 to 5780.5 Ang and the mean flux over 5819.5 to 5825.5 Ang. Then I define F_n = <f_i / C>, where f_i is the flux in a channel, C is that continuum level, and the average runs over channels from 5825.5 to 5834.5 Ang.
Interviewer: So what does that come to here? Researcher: 0.91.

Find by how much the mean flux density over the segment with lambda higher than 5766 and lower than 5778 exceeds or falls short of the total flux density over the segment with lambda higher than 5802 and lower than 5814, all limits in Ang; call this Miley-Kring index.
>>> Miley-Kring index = -29.9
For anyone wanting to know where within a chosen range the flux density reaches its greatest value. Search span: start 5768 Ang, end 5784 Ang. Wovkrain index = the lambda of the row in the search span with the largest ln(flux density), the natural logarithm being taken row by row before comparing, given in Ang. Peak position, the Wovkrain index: 5782.0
